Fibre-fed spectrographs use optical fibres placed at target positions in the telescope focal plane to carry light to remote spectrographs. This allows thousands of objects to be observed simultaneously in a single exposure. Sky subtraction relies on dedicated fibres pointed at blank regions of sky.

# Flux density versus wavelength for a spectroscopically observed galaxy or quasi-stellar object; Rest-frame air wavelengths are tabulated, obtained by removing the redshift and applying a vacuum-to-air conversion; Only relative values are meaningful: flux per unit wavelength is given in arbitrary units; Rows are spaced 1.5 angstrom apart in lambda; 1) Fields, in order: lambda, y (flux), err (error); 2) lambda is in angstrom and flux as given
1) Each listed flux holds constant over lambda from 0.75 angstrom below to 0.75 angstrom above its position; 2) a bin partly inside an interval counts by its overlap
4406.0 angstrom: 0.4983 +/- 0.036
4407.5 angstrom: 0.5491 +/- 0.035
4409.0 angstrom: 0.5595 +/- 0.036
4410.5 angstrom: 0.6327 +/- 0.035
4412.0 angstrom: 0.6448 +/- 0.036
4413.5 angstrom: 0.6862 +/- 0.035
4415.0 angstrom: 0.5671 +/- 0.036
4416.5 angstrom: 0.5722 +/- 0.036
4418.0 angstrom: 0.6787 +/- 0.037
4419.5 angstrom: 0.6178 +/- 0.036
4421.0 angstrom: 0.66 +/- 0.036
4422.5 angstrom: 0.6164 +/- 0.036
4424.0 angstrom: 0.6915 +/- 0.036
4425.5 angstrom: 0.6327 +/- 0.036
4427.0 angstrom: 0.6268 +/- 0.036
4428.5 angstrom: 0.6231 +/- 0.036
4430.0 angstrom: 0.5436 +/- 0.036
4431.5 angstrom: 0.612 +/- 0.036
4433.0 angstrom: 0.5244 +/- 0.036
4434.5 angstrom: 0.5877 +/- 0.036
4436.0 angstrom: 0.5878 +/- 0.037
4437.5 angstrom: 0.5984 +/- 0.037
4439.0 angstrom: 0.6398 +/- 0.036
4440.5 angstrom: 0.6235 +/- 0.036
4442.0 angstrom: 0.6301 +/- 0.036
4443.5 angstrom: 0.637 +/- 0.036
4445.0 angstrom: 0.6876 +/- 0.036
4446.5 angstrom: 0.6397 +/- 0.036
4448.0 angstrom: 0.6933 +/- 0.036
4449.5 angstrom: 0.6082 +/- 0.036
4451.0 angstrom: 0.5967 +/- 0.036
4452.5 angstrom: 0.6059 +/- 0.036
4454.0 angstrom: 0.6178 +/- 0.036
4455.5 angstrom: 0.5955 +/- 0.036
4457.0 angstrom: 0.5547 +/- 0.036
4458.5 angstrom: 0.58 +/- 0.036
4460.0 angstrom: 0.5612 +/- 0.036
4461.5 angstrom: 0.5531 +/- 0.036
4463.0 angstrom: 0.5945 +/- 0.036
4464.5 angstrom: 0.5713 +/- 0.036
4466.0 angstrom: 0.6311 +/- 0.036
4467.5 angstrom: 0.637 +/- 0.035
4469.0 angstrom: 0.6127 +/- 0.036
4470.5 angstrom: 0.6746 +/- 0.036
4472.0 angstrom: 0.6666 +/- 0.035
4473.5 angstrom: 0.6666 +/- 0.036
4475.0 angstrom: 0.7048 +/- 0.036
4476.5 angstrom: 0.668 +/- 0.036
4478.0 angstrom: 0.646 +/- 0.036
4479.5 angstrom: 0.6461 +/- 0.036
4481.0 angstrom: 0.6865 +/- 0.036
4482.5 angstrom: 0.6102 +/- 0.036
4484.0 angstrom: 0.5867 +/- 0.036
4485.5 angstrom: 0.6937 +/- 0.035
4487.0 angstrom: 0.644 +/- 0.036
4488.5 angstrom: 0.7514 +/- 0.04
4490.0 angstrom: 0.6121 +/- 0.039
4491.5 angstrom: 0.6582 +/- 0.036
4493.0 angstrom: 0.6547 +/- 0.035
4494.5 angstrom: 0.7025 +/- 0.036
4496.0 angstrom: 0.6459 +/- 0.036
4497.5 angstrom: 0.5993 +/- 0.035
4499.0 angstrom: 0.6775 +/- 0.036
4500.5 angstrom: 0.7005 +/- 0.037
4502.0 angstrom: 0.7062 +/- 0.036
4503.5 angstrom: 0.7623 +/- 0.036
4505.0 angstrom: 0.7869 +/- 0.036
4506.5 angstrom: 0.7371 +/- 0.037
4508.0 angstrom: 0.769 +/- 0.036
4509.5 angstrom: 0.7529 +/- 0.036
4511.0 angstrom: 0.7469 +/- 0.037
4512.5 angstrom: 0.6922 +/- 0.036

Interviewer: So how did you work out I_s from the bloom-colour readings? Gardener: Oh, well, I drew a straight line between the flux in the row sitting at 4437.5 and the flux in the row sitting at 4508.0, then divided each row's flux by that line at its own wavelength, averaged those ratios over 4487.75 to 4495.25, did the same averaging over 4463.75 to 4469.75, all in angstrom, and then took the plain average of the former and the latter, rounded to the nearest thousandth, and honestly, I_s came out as 0.922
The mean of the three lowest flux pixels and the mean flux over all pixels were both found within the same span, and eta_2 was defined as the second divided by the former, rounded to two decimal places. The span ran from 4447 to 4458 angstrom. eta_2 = 1.05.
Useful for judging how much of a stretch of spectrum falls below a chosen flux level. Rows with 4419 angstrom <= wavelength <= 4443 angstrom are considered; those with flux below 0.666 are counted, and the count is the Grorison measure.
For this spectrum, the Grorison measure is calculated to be 15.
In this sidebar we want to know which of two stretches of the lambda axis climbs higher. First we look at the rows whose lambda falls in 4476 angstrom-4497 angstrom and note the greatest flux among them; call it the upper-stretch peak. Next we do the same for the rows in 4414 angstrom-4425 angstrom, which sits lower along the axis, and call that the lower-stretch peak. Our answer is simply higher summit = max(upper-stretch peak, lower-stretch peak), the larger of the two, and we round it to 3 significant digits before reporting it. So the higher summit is 0.751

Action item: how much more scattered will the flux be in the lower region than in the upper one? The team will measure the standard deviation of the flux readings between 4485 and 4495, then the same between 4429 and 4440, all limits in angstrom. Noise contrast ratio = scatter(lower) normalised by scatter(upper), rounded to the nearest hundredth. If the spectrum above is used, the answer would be 0.86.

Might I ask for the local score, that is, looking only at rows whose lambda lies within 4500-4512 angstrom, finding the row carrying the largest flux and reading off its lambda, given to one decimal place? 4505.0 angstrom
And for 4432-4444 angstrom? 4439.0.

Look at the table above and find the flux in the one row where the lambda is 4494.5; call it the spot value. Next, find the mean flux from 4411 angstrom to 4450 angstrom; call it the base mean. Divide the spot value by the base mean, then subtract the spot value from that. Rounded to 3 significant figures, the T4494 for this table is 0.423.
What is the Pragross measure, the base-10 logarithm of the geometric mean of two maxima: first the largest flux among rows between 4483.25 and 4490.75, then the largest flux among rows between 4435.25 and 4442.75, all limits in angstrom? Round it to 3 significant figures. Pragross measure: -0.159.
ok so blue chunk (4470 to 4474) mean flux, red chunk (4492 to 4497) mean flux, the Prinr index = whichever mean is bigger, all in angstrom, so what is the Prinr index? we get 0.669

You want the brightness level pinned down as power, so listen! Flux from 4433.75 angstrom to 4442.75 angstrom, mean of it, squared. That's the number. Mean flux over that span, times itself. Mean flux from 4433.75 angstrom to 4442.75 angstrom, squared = 0.37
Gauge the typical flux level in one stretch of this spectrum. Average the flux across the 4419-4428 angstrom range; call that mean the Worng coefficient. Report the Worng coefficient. 0.641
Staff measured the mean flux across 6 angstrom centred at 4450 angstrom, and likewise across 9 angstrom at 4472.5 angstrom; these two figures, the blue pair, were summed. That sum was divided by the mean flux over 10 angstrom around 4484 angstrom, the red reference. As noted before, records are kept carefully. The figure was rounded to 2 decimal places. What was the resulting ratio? 1.96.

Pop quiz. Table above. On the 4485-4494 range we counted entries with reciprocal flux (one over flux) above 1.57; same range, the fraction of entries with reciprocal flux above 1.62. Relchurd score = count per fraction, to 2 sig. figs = 6.0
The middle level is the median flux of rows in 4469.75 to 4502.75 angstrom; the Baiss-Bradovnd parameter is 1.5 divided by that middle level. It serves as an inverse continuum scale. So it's 2.25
